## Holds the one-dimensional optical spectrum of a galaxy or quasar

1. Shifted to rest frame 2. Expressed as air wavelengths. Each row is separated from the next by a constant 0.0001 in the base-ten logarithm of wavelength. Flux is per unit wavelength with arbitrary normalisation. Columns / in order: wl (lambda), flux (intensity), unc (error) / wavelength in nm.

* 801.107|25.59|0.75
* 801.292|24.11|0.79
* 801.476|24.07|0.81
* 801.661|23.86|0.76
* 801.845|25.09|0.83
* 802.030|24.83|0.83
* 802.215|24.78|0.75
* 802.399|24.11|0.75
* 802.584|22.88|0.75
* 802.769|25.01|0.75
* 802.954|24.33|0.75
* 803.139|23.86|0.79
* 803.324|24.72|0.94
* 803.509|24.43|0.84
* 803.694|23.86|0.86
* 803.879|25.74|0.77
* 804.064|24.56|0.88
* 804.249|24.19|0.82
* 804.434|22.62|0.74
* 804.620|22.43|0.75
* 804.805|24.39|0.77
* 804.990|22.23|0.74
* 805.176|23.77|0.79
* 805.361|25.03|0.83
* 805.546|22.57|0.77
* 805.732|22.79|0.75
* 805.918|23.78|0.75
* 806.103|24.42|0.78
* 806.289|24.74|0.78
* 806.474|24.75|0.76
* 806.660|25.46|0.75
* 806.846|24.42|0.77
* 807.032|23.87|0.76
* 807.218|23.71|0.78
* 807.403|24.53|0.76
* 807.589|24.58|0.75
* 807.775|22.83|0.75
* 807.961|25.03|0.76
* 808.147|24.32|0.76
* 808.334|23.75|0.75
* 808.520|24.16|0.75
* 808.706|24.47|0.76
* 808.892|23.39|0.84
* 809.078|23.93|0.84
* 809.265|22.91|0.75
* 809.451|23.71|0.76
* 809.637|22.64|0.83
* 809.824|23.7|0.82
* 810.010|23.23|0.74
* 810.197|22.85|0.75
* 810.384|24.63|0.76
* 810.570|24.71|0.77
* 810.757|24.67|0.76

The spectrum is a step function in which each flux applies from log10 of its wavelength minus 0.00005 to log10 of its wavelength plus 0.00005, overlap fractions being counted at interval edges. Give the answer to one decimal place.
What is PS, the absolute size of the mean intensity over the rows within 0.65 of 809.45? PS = 23.4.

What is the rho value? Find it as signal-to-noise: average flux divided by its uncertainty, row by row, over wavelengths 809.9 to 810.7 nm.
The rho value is 31.6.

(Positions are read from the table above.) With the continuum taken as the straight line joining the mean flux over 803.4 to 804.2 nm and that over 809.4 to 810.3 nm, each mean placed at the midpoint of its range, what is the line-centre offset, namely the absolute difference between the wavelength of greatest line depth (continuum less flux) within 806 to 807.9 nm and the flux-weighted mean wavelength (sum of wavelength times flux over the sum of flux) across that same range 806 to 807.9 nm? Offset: 0.84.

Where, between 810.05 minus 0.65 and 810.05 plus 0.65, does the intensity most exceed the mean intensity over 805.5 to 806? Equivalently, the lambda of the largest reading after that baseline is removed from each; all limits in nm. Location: 810.570 nm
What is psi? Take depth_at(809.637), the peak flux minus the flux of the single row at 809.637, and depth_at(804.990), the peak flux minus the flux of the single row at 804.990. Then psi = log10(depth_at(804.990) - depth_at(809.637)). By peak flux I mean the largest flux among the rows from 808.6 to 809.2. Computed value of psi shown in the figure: -0.4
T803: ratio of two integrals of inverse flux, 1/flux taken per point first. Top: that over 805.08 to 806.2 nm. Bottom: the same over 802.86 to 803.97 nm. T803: 1.04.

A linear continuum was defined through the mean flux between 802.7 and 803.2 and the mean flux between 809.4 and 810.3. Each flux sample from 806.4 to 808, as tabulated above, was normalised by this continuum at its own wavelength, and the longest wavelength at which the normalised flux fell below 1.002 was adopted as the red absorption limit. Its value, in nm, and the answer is 807.775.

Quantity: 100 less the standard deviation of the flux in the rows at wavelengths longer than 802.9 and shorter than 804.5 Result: 99.2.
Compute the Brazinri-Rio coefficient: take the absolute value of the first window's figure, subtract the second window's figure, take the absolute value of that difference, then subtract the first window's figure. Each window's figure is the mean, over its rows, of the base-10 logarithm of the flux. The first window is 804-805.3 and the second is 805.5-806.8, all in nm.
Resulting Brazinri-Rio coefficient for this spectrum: -1.36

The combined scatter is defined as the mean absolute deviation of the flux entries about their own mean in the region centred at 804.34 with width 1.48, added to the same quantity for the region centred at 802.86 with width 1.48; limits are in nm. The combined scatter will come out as 1.5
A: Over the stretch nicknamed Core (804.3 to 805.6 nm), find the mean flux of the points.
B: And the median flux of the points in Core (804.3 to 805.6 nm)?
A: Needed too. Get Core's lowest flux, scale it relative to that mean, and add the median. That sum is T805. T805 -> 23.6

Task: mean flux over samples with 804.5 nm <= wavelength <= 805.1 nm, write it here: 23.0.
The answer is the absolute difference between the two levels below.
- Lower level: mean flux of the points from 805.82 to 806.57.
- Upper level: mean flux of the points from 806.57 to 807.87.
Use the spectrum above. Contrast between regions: 0.22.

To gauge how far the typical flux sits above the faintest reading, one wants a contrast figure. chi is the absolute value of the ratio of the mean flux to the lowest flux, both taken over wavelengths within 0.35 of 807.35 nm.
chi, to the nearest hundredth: 1.02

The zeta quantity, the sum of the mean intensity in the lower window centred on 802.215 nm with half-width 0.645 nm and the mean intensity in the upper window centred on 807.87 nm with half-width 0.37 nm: 48.56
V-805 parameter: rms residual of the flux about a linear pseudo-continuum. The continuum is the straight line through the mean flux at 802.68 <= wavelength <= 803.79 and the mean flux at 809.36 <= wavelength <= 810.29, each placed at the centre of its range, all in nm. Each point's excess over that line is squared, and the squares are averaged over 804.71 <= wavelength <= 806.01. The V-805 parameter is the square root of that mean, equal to 1.06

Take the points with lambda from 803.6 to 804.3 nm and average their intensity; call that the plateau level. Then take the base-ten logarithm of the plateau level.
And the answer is 1.39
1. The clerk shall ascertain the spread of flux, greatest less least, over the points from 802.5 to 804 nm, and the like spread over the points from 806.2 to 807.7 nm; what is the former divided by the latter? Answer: 1.6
